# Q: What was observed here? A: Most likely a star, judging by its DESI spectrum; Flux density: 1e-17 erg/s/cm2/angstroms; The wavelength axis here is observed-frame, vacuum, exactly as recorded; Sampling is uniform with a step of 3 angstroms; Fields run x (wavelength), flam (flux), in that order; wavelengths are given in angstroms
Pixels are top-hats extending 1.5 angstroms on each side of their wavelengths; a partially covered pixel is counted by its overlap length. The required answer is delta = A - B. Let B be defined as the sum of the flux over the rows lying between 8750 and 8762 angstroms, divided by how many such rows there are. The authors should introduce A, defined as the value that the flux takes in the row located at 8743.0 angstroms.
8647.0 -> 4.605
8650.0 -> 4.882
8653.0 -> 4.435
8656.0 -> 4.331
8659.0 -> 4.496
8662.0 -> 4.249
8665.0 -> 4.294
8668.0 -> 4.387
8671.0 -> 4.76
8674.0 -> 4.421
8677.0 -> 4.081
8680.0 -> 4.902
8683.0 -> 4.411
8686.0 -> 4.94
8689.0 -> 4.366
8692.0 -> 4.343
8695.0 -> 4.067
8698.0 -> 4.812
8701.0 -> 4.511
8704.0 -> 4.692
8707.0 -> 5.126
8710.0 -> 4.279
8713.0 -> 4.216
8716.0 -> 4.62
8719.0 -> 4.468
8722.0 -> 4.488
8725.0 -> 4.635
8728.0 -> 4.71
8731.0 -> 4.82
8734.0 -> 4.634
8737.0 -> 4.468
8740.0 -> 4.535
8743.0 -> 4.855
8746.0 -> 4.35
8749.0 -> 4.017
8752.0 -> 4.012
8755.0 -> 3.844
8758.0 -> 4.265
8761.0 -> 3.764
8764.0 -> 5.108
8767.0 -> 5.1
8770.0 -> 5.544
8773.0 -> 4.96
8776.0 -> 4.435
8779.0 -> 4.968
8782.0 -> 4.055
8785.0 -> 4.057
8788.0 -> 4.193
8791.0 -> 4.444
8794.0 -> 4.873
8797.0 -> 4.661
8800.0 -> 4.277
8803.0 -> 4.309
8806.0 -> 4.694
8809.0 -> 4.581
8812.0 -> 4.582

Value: 0.88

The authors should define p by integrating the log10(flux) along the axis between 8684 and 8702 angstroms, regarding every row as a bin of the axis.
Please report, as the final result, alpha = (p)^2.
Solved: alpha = 138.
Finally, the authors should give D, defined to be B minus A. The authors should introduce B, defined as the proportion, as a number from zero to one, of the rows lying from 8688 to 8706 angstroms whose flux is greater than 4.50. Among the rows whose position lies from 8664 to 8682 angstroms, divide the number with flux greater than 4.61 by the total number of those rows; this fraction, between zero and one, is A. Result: 0.17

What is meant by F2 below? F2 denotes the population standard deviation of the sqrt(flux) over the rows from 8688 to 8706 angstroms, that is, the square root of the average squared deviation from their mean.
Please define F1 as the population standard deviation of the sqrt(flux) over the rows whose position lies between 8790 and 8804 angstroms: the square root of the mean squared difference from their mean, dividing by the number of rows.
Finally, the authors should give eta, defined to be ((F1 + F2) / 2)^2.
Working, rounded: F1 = 0.053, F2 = 0.06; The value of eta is 0.0031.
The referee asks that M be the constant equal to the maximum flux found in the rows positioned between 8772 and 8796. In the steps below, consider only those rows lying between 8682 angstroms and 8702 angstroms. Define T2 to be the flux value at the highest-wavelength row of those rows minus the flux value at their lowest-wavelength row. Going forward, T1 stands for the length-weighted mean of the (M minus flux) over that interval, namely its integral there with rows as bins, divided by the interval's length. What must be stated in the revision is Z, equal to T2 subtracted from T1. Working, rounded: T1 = 0.47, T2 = 0.1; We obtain 0.37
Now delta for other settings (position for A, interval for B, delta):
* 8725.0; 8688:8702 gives 0.22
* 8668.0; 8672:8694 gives -0.11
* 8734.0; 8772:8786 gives 0.14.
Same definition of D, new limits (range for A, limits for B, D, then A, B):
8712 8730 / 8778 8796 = -0.17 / 0.5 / 0.33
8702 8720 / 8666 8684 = -0.17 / 0.5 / 0.33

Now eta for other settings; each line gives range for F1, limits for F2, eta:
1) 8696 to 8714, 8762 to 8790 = 0.0090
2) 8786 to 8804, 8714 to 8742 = 0.0017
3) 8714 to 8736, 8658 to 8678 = 0.0013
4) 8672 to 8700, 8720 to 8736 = 0.0024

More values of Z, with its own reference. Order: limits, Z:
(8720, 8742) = 0.31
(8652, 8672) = 0.23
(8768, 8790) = 1.71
